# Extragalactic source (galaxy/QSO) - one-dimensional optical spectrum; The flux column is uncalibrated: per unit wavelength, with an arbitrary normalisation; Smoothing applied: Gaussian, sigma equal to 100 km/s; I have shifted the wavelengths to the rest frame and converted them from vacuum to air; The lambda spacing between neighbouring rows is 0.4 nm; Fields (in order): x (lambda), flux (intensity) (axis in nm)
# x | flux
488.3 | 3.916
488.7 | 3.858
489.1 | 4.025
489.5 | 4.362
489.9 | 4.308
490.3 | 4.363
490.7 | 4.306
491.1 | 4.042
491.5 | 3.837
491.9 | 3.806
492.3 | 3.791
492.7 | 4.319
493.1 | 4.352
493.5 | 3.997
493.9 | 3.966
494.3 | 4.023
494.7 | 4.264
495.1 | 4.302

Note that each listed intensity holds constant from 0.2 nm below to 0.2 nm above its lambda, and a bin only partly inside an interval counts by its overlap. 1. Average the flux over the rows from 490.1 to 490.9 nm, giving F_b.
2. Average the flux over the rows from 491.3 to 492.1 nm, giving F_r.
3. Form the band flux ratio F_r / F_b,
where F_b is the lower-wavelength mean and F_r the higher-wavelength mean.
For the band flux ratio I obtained 0.88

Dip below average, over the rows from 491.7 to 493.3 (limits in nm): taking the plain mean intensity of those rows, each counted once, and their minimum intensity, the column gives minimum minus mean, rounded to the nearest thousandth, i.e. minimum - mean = -0.276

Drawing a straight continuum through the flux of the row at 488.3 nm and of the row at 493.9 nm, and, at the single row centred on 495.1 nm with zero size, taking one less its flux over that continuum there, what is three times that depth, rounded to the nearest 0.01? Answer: -0.25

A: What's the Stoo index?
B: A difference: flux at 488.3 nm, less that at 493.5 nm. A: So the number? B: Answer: -0.1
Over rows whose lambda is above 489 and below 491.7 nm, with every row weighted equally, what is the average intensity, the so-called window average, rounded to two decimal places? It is 4.18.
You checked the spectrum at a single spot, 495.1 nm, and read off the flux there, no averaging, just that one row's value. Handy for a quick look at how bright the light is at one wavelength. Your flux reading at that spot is 4.302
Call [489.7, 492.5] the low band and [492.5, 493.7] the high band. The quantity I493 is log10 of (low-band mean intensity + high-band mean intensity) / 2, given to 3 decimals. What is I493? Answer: 0.617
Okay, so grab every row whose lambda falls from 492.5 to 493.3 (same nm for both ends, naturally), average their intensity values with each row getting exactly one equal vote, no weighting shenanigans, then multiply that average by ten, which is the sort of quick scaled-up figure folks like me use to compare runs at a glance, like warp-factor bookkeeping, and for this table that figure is 43.4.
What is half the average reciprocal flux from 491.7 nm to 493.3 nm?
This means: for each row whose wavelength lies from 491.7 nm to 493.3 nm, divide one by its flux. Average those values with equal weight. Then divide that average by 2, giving 0.123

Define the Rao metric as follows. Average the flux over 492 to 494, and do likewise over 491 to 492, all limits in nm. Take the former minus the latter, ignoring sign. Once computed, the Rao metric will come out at 0.19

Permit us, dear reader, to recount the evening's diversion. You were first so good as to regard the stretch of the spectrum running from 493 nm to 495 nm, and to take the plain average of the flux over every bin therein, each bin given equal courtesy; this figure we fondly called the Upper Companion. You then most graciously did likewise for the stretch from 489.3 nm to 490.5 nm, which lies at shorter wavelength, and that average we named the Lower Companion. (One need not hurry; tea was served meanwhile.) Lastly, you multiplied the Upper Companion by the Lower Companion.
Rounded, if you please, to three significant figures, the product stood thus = 17.9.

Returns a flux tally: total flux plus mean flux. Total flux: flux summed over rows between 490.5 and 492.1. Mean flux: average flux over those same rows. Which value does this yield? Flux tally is 20.0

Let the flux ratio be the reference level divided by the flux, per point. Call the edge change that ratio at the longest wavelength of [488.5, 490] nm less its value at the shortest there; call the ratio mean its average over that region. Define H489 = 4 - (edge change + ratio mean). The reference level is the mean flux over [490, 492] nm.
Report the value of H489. 3.12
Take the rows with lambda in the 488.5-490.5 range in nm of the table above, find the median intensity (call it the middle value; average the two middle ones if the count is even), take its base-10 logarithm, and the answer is 0.634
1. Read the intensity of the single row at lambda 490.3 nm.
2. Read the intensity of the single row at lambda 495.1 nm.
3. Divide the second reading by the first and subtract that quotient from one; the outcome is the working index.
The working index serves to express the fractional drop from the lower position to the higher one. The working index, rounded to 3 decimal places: 0.014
